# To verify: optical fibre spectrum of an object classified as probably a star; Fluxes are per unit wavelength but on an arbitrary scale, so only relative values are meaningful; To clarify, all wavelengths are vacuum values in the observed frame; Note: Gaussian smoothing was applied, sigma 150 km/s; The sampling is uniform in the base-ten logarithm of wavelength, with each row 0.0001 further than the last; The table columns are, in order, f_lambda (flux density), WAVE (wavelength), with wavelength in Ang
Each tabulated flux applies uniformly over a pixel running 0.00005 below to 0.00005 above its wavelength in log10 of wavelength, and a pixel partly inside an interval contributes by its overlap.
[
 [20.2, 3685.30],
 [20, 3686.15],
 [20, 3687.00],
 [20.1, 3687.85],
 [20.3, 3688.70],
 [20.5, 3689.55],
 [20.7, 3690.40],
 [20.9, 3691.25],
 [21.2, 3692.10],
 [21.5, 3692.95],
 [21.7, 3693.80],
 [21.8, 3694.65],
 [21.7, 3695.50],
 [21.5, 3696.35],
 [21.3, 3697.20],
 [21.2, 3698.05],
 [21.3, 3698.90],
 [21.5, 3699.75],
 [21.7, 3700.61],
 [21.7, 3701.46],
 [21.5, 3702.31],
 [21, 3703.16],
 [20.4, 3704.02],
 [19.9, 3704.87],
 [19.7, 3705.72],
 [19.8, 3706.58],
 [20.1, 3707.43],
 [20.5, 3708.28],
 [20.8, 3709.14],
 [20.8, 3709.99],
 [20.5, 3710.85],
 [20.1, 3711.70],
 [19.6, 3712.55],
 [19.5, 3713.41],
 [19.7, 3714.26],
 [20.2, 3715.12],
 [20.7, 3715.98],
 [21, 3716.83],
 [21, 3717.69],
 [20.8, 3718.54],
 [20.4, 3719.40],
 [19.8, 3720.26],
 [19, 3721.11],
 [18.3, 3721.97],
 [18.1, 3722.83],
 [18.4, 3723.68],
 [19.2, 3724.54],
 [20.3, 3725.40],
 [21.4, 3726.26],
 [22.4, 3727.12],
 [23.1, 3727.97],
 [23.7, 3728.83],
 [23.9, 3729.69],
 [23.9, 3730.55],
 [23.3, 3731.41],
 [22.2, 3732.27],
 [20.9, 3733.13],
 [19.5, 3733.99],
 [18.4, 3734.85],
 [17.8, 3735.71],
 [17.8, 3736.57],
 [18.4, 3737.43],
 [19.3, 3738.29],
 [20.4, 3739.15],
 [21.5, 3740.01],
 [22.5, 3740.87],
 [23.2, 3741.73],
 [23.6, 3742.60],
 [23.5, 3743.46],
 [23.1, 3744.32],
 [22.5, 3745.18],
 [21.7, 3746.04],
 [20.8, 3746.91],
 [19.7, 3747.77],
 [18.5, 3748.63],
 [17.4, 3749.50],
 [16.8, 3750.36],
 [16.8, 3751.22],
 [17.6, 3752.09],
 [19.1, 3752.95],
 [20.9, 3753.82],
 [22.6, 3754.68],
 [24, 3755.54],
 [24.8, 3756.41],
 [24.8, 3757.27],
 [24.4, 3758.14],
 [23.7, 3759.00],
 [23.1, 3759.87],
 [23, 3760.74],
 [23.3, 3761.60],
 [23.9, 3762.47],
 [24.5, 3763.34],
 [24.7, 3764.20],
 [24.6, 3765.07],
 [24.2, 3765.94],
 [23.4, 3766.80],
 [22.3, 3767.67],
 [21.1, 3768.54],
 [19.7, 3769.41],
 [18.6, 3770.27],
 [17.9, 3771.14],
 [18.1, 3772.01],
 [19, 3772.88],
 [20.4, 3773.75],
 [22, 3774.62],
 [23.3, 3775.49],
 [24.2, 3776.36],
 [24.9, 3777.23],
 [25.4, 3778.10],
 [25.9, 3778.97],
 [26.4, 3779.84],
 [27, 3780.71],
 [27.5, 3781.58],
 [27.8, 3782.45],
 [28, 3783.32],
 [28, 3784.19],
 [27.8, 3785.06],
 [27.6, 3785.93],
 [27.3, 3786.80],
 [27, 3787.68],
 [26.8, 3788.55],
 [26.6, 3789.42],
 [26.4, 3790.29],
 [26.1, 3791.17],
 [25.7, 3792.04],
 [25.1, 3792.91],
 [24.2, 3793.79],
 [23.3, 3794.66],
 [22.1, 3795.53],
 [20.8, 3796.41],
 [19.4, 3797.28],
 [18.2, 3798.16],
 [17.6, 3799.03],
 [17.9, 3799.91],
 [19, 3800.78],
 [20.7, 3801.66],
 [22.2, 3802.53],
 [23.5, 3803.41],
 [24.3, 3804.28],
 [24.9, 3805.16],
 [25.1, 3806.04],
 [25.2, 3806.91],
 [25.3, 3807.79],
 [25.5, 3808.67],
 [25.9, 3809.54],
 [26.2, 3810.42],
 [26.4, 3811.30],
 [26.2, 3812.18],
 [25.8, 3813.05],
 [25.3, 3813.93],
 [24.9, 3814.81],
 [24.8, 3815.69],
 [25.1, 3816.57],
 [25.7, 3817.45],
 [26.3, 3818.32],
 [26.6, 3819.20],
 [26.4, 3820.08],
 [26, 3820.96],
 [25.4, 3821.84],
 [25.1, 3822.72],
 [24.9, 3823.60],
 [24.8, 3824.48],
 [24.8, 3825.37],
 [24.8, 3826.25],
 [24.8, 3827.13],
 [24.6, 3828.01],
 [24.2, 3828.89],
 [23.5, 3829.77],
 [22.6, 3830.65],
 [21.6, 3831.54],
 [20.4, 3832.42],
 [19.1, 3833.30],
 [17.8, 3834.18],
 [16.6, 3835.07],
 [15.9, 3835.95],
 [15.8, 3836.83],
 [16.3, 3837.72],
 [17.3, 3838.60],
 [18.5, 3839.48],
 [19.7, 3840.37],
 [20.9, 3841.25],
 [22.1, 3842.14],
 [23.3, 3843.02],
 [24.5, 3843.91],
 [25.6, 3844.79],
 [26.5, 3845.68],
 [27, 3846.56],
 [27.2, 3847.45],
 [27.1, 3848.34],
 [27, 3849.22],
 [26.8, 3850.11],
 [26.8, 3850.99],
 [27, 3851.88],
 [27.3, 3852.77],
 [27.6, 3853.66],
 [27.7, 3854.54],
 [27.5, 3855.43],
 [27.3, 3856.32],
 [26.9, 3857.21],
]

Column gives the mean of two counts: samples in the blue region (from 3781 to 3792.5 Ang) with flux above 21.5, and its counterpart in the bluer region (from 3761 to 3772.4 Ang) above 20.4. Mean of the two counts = 11.0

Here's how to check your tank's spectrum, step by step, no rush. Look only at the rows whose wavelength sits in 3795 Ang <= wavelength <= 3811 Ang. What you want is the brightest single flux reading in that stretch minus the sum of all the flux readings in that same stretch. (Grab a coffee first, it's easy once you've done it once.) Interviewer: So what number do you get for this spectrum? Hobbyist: -378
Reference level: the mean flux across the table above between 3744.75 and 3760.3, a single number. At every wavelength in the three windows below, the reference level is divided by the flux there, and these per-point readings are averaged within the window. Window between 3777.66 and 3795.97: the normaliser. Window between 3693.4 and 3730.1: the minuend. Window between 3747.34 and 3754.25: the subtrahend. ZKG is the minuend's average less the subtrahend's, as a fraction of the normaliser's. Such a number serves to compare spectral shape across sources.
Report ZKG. -0.17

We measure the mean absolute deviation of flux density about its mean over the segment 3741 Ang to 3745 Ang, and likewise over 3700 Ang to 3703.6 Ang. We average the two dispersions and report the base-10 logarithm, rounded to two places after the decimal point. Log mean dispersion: -0.66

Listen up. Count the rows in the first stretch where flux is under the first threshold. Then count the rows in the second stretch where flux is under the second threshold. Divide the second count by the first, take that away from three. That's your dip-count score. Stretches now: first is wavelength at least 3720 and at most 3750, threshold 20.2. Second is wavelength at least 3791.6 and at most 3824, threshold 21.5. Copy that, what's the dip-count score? 2.5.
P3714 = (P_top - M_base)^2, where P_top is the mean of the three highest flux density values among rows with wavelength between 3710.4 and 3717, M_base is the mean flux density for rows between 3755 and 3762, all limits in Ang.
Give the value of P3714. 9.9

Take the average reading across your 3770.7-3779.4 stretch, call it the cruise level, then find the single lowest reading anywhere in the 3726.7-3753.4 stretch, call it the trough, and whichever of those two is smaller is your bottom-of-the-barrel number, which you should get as 16.80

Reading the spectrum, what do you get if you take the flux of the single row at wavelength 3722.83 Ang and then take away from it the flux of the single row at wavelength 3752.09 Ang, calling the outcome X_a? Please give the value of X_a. 0.5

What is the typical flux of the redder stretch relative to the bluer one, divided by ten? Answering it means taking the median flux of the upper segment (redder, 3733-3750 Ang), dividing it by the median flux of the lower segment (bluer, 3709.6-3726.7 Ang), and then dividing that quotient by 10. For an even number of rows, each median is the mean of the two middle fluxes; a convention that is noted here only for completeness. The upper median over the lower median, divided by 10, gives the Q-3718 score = 0.102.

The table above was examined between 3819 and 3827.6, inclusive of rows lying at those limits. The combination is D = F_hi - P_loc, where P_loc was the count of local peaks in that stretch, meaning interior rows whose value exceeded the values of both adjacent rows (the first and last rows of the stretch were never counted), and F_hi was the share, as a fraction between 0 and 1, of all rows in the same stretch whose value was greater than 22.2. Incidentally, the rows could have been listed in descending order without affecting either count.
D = 1.00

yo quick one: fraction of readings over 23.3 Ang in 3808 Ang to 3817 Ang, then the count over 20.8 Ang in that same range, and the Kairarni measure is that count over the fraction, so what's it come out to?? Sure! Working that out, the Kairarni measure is 10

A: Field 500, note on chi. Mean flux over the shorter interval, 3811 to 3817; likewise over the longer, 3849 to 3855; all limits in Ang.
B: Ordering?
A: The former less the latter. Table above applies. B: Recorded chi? -1.7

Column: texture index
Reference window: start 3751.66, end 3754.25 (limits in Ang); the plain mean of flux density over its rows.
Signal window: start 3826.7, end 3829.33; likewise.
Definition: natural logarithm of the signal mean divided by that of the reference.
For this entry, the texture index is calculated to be 0.25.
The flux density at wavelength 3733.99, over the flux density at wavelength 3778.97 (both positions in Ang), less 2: -1.25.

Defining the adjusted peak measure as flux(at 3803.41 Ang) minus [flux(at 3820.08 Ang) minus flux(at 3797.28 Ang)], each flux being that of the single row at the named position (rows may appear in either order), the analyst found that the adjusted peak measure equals 16.5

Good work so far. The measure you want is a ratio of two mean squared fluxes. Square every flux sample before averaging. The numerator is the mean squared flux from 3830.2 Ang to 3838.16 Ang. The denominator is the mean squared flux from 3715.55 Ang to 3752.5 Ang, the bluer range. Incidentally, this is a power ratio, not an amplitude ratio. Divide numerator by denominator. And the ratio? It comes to 0.81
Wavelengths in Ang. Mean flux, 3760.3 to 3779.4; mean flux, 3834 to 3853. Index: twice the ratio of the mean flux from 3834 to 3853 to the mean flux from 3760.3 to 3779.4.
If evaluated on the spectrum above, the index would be 2.01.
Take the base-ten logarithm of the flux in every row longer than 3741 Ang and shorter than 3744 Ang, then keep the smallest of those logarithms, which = 1.37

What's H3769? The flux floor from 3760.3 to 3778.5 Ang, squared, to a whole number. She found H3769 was 320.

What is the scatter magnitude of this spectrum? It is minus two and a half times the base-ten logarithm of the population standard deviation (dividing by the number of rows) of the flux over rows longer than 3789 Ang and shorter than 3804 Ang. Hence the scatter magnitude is -1.2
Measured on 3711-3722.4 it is 0.3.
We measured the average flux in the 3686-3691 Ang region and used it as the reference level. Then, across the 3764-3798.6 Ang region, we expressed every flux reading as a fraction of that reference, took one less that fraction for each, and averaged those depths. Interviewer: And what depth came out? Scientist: -0.18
